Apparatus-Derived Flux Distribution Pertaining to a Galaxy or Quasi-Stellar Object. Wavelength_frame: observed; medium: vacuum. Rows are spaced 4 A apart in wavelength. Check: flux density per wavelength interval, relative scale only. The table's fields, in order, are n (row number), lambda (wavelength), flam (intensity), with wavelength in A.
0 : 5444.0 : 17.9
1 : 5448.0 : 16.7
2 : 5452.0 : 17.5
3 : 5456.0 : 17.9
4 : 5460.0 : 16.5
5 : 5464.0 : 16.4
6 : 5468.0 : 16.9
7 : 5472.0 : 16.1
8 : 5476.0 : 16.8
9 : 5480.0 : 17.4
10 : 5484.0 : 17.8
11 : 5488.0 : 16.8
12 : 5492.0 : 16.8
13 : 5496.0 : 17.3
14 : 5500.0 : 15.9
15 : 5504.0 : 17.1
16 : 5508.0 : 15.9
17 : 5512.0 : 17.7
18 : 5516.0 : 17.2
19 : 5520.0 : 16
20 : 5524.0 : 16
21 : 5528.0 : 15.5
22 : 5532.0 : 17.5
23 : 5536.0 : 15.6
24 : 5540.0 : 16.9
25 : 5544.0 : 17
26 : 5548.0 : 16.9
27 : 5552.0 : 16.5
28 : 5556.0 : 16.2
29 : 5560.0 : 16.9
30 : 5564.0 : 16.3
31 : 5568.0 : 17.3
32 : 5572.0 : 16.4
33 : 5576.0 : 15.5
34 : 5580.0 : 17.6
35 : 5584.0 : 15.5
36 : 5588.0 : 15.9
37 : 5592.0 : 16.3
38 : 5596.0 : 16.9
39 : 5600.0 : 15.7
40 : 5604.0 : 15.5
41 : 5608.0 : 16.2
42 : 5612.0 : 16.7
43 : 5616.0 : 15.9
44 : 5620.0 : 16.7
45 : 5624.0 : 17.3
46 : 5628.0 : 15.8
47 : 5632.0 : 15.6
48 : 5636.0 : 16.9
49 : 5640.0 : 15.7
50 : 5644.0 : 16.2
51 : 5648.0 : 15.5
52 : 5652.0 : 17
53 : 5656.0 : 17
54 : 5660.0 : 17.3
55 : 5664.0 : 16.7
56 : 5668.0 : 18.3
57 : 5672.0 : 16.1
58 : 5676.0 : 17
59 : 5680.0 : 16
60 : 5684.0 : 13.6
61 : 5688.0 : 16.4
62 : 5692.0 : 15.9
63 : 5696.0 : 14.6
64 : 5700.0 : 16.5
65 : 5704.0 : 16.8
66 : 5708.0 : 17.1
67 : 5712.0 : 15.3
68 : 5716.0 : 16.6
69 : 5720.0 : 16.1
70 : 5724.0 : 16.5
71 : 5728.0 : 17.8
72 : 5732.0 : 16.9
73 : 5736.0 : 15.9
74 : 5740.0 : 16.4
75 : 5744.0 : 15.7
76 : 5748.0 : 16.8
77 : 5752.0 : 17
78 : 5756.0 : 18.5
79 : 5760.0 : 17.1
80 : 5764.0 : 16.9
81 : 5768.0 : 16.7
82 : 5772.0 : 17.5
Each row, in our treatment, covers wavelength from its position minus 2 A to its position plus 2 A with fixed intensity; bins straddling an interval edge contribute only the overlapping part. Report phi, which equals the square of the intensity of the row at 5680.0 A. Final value 256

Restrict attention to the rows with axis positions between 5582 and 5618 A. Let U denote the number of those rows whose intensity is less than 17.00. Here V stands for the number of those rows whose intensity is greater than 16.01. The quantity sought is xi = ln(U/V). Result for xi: 0.81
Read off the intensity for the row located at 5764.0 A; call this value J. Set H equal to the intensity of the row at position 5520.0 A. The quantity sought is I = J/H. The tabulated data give 1.06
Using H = 16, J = 16.9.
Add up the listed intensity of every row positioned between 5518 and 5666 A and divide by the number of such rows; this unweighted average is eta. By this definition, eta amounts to 16.4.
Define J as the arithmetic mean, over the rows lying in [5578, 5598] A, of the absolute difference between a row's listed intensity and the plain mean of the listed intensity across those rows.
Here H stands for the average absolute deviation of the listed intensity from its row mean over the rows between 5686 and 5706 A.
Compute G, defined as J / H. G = 1.03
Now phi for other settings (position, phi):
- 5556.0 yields 262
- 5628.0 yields 250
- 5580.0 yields 310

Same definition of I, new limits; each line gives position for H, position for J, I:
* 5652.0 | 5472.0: 0.95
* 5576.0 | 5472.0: 1.04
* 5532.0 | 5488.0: 0.96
